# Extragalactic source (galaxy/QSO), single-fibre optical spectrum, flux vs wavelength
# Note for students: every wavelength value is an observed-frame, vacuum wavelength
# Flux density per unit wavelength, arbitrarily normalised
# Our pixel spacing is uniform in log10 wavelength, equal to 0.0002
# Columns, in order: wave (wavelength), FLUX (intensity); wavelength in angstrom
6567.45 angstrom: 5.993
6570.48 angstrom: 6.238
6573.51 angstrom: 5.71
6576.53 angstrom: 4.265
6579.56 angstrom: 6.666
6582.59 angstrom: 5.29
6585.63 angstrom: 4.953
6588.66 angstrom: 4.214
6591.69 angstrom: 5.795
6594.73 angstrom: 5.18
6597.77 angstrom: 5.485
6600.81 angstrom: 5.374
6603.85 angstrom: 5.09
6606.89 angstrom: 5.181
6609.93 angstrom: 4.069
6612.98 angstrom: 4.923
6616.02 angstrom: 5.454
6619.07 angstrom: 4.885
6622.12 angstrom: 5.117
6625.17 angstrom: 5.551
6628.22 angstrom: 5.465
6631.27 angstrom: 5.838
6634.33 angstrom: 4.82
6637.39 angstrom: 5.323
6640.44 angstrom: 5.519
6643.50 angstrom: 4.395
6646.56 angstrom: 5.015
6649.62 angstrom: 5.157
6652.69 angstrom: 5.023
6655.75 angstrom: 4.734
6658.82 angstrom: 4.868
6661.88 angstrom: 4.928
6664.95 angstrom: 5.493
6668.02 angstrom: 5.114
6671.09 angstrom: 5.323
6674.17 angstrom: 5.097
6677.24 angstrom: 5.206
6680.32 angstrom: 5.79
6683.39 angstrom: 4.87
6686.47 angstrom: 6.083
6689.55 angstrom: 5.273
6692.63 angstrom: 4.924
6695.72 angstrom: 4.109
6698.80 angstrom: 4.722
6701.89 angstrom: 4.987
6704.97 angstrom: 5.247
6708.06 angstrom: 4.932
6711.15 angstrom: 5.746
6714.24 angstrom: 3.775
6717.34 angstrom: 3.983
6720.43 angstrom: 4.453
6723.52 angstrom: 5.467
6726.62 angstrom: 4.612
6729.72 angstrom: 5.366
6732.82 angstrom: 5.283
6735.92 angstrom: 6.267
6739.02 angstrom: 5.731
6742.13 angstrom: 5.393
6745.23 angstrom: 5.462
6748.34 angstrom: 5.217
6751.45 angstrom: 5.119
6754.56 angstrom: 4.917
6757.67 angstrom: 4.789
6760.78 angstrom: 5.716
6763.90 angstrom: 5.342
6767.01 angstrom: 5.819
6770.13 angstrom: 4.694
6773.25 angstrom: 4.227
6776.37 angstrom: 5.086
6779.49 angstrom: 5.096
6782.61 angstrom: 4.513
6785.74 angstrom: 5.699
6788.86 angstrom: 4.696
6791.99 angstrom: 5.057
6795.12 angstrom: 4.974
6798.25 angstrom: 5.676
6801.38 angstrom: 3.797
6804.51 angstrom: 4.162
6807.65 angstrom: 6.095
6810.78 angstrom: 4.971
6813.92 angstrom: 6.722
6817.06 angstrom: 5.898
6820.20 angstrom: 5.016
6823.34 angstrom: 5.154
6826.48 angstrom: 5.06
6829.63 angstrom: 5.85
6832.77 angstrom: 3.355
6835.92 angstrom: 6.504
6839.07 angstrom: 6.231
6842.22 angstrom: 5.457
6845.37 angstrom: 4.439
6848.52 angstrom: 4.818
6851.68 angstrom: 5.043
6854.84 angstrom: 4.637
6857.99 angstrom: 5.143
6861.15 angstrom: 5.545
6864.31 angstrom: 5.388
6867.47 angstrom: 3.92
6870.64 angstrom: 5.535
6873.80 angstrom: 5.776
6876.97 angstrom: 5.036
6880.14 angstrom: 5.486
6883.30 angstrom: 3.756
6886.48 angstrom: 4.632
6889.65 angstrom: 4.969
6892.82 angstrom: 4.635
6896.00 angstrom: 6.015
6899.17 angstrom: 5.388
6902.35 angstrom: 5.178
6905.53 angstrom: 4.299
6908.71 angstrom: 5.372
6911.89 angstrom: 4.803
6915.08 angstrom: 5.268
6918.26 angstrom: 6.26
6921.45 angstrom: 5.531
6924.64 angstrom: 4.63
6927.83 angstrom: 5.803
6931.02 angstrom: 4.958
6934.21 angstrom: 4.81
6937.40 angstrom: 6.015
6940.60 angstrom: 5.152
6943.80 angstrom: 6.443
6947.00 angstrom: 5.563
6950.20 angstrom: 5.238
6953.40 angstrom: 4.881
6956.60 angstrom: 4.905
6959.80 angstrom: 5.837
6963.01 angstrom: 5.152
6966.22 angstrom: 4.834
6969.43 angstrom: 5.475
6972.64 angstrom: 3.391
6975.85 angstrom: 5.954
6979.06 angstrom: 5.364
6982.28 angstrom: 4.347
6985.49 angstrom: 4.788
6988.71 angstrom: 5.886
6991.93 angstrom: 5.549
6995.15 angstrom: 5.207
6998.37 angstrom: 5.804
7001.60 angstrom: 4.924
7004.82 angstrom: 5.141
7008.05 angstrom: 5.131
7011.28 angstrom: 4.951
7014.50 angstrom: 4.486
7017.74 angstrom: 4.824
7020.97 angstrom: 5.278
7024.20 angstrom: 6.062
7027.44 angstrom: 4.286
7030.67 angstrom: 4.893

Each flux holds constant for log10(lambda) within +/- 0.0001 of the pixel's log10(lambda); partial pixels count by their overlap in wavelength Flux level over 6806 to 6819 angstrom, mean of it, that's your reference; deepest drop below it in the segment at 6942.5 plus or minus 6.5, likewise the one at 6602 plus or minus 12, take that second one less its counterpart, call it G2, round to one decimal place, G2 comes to 1.1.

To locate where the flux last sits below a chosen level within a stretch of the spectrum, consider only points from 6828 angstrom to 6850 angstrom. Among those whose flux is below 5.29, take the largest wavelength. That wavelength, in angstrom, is 6848.52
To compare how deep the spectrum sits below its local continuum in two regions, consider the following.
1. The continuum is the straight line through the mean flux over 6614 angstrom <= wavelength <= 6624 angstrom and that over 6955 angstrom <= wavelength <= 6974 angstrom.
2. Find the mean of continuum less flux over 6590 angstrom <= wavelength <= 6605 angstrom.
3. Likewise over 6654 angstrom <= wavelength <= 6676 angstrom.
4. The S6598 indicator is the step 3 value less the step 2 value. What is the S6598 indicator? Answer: 0.3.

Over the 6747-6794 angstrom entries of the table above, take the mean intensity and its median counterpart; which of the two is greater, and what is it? 5.09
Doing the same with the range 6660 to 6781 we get 5.12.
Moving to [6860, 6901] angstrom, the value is 5.39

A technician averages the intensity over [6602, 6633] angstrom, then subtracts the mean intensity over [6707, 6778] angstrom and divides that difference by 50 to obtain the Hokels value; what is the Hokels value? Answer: 0.0011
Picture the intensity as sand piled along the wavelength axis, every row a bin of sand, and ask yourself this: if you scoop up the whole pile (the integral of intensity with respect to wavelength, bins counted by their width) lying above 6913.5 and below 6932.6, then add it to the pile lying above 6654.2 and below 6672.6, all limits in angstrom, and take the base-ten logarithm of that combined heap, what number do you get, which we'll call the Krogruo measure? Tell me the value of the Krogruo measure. 2.294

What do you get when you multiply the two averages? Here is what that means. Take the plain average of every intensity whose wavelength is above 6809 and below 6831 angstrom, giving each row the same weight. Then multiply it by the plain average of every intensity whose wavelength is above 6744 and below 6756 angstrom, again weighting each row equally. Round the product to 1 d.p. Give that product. 28.6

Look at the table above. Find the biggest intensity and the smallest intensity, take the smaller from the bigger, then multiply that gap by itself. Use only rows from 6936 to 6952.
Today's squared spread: 1.67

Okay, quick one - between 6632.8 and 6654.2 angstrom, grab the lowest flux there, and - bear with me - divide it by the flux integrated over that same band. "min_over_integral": 0.041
